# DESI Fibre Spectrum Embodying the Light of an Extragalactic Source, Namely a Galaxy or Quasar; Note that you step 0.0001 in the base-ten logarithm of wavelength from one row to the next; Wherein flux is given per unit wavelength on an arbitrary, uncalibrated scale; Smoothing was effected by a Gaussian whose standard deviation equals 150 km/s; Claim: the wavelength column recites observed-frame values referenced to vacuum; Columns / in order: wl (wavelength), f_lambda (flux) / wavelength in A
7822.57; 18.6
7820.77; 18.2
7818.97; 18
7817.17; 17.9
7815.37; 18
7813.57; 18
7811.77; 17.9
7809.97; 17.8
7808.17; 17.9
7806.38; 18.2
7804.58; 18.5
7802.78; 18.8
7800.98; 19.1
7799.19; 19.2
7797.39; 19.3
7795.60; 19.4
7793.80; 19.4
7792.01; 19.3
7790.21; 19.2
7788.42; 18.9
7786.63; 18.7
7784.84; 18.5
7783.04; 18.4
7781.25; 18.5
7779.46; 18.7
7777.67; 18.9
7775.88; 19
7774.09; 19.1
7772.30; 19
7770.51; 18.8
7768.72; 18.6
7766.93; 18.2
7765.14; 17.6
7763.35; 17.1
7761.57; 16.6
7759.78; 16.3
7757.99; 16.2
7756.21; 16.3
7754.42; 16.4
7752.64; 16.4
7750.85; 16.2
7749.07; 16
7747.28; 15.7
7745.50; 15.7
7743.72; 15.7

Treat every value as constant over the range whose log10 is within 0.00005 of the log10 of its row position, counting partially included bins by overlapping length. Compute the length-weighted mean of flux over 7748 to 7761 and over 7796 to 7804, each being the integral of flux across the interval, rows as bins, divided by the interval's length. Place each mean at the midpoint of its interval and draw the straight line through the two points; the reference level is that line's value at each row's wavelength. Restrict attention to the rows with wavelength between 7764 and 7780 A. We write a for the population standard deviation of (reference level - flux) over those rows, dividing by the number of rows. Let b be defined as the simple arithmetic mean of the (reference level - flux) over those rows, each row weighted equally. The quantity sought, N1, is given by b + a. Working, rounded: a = 0.3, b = -1.29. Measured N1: -1.0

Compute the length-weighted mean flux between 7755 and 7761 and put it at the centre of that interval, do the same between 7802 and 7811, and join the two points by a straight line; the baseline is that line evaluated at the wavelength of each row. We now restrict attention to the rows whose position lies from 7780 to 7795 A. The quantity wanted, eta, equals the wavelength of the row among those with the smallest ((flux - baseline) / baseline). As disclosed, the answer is 7783.04 A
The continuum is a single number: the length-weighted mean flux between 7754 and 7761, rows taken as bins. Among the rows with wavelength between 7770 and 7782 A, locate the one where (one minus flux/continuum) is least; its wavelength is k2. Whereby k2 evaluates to 7774.09 A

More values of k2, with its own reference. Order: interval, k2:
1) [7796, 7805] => 7797.39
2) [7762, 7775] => 7774.09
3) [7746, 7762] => 7761.57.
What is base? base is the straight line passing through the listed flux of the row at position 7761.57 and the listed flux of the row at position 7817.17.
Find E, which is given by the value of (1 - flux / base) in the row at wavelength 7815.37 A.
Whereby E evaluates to -0.008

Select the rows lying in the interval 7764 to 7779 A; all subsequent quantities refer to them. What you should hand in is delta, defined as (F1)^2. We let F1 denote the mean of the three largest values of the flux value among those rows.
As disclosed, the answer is 362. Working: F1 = 19.0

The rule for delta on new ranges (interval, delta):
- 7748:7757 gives 268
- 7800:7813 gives 353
